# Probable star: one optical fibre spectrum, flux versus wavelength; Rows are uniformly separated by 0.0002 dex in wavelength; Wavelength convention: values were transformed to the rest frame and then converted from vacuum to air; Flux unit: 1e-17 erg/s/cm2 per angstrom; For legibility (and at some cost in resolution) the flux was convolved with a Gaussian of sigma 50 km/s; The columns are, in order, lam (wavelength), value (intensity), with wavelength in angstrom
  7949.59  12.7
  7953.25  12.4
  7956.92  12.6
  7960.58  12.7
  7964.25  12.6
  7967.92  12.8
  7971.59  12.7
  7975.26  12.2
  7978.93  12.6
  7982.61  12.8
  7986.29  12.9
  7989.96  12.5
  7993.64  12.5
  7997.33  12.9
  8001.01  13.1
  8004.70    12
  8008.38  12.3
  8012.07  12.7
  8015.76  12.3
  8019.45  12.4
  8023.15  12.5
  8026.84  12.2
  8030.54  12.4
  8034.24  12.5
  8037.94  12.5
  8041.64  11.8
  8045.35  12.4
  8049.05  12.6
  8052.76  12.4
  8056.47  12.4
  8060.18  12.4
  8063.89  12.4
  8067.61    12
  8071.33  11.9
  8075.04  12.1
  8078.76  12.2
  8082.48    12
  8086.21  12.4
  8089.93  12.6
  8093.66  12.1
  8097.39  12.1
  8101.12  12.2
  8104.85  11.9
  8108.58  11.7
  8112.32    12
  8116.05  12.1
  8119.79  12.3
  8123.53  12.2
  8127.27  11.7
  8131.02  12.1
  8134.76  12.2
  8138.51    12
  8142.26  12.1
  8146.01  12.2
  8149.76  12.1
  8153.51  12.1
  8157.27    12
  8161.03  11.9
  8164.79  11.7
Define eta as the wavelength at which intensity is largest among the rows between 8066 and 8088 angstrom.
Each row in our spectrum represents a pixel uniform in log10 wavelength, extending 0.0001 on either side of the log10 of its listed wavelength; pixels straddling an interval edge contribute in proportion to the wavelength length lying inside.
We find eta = 8086.21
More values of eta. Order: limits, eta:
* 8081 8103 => 8089.93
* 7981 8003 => 8001.01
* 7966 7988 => 7986.29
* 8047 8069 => 8049.05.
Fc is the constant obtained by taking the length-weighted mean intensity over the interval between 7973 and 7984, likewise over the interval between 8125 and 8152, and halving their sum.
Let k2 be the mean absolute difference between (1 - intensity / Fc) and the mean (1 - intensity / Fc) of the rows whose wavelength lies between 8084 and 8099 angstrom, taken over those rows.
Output 0.016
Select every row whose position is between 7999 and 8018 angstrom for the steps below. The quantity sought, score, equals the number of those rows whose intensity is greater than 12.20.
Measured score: 4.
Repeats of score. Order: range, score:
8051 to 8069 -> 4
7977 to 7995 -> 5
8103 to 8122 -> 1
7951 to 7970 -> 5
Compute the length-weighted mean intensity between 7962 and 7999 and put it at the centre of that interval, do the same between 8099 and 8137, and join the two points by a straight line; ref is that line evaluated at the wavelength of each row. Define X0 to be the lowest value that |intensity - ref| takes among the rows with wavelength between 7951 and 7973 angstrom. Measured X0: 0.013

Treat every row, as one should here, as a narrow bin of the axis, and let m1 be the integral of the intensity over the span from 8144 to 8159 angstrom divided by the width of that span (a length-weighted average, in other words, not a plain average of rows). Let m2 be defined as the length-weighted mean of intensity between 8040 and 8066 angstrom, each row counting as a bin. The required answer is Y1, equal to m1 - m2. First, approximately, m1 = 12.1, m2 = 12.3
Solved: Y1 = -0.2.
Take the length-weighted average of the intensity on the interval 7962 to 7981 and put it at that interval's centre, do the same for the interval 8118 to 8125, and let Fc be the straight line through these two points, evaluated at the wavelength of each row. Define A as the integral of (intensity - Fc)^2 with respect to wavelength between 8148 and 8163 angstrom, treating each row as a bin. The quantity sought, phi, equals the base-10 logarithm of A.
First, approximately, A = 0.5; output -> -0.3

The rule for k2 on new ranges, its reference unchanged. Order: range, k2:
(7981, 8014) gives 0.022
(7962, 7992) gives 0.013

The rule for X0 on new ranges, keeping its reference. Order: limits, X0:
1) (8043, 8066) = 0.039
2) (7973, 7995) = 0.054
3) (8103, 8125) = 0.050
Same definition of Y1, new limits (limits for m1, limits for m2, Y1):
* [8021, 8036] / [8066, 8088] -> 0.3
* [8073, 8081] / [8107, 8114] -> 0.3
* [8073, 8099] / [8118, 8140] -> 0.1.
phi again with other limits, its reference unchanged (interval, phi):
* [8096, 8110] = 0.3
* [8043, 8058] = -0.5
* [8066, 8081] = 0.2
